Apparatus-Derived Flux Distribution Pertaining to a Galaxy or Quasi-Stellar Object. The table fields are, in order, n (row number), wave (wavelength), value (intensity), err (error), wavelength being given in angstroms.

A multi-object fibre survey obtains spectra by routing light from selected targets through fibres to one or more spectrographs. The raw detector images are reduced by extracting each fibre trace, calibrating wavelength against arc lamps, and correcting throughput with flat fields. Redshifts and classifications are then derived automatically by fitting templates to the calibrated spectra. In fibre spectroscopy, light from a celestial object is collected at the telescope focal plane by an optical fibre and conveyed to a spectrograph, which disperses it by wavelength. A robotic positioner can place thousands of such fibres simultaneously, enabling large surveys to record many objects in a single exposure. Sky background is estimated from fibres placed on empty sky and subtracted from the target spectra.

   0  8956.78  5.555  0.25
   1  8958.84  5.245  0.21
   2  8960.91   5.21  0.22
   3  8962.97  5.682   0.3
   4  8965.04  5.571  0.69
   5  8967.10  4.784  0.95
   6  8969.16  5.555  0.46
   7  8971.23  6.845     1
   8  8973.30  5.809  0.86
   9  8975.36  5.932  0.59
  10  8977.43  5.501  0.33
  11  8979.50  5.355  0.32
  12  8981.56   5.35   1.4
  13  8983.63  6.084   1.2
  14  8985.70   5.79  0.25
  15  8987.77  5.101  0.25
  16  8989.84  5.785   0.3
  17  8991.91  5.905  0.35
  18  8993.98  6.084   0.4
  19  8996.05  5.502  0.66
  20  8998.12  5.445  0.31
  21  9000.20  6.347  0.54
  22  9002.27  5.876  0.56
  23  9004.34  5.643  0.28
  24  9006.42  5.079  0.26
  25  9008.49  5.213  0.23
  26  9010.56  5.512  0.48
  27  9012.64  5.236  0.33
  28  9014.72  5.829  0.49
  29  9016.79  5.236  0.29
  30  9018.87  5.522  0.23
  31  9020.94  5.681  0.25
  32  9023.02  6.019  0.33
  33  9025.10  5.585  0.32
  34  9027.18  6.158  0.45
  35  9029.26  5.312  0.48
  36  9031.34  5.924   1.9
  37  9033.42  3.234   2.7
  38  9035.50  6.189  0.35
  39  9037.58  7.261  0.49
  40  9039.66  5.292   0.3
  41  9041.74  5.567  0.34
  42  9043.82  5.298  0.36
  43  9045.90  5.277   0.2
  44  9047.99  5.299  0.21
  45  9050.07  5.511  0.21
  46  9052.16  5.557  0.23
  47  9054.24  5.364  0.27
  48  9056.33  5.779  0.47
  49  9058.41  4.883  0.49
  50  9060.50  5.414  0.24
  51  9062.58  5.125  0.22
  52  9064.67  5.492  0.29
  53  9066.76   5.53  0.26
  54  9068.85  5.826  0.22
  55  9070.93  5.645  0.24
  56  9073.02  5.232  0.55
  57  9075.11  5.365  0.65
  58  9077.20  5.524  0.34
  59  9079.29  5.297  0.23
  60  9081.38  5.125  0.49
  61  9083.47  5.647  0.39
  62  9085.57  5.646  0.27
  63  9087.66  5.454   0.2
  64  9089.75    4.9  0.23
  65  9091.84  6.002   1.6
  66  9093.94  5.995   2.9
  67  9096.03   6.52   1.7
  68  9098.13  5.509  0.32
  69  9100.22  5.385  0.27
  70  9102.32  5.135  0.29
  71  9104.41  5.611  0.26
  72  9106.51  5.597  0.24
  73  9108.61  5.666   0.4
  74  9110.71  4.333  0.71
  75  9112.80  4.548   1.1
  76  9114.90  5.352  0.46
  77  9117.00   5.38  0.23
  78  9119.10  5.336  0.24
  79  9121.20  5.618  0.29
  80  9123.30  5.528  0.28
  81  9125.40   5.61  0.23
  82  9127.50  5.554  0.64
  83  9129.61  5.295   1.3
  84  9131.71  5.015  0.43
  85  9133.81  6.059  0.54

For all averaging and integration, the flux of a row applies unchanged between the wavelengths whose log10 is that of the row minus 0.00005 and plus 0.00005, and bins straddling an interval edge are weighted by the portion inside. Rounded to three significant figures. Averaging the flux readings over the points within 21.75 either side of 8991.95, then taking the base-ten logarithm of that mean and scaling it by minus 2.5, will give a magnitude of -1.89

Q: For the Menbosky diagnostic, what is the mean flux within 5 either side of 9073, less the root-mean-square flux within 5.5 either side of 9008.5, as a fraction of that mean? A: 0.03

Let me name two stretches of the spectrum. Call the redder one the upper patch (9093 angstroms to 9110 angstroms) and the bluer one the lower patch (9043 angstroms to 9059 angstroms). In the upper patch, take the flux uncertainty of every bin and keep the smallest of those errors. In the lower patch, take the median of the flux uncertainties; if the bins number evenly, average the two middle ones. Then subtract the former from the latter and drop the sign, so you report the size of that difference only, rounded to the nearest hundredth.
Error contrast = 0.01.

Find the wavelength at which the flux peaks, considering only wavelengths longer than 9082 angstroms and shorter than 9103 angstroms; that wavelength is 9096.03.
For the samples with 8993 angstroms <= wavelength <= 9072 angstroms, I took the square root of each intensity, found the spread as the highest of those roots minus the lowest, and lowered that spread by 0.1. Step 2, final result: 0.8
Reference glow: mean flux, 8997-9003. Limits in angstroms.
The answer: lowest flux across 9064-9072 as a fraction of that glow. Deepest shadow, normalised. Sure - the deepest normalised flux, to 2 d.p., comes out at 0.93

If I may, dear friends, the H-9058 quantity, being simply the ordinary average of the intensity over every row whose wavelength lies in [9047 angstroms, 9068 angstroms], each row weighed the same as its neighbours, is 5.40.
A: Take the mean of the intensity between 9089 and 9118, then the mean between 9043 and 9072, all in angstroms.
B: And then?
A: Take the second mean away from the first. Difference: 0.00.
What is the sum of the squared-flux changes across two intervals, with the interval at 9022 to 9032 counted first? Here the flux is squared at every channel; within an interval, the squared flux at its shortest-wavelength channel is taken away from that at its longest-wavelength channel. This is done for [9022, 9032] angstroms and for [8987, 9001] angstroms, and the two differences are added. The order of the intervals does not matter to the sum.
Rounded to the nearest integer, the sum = 13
